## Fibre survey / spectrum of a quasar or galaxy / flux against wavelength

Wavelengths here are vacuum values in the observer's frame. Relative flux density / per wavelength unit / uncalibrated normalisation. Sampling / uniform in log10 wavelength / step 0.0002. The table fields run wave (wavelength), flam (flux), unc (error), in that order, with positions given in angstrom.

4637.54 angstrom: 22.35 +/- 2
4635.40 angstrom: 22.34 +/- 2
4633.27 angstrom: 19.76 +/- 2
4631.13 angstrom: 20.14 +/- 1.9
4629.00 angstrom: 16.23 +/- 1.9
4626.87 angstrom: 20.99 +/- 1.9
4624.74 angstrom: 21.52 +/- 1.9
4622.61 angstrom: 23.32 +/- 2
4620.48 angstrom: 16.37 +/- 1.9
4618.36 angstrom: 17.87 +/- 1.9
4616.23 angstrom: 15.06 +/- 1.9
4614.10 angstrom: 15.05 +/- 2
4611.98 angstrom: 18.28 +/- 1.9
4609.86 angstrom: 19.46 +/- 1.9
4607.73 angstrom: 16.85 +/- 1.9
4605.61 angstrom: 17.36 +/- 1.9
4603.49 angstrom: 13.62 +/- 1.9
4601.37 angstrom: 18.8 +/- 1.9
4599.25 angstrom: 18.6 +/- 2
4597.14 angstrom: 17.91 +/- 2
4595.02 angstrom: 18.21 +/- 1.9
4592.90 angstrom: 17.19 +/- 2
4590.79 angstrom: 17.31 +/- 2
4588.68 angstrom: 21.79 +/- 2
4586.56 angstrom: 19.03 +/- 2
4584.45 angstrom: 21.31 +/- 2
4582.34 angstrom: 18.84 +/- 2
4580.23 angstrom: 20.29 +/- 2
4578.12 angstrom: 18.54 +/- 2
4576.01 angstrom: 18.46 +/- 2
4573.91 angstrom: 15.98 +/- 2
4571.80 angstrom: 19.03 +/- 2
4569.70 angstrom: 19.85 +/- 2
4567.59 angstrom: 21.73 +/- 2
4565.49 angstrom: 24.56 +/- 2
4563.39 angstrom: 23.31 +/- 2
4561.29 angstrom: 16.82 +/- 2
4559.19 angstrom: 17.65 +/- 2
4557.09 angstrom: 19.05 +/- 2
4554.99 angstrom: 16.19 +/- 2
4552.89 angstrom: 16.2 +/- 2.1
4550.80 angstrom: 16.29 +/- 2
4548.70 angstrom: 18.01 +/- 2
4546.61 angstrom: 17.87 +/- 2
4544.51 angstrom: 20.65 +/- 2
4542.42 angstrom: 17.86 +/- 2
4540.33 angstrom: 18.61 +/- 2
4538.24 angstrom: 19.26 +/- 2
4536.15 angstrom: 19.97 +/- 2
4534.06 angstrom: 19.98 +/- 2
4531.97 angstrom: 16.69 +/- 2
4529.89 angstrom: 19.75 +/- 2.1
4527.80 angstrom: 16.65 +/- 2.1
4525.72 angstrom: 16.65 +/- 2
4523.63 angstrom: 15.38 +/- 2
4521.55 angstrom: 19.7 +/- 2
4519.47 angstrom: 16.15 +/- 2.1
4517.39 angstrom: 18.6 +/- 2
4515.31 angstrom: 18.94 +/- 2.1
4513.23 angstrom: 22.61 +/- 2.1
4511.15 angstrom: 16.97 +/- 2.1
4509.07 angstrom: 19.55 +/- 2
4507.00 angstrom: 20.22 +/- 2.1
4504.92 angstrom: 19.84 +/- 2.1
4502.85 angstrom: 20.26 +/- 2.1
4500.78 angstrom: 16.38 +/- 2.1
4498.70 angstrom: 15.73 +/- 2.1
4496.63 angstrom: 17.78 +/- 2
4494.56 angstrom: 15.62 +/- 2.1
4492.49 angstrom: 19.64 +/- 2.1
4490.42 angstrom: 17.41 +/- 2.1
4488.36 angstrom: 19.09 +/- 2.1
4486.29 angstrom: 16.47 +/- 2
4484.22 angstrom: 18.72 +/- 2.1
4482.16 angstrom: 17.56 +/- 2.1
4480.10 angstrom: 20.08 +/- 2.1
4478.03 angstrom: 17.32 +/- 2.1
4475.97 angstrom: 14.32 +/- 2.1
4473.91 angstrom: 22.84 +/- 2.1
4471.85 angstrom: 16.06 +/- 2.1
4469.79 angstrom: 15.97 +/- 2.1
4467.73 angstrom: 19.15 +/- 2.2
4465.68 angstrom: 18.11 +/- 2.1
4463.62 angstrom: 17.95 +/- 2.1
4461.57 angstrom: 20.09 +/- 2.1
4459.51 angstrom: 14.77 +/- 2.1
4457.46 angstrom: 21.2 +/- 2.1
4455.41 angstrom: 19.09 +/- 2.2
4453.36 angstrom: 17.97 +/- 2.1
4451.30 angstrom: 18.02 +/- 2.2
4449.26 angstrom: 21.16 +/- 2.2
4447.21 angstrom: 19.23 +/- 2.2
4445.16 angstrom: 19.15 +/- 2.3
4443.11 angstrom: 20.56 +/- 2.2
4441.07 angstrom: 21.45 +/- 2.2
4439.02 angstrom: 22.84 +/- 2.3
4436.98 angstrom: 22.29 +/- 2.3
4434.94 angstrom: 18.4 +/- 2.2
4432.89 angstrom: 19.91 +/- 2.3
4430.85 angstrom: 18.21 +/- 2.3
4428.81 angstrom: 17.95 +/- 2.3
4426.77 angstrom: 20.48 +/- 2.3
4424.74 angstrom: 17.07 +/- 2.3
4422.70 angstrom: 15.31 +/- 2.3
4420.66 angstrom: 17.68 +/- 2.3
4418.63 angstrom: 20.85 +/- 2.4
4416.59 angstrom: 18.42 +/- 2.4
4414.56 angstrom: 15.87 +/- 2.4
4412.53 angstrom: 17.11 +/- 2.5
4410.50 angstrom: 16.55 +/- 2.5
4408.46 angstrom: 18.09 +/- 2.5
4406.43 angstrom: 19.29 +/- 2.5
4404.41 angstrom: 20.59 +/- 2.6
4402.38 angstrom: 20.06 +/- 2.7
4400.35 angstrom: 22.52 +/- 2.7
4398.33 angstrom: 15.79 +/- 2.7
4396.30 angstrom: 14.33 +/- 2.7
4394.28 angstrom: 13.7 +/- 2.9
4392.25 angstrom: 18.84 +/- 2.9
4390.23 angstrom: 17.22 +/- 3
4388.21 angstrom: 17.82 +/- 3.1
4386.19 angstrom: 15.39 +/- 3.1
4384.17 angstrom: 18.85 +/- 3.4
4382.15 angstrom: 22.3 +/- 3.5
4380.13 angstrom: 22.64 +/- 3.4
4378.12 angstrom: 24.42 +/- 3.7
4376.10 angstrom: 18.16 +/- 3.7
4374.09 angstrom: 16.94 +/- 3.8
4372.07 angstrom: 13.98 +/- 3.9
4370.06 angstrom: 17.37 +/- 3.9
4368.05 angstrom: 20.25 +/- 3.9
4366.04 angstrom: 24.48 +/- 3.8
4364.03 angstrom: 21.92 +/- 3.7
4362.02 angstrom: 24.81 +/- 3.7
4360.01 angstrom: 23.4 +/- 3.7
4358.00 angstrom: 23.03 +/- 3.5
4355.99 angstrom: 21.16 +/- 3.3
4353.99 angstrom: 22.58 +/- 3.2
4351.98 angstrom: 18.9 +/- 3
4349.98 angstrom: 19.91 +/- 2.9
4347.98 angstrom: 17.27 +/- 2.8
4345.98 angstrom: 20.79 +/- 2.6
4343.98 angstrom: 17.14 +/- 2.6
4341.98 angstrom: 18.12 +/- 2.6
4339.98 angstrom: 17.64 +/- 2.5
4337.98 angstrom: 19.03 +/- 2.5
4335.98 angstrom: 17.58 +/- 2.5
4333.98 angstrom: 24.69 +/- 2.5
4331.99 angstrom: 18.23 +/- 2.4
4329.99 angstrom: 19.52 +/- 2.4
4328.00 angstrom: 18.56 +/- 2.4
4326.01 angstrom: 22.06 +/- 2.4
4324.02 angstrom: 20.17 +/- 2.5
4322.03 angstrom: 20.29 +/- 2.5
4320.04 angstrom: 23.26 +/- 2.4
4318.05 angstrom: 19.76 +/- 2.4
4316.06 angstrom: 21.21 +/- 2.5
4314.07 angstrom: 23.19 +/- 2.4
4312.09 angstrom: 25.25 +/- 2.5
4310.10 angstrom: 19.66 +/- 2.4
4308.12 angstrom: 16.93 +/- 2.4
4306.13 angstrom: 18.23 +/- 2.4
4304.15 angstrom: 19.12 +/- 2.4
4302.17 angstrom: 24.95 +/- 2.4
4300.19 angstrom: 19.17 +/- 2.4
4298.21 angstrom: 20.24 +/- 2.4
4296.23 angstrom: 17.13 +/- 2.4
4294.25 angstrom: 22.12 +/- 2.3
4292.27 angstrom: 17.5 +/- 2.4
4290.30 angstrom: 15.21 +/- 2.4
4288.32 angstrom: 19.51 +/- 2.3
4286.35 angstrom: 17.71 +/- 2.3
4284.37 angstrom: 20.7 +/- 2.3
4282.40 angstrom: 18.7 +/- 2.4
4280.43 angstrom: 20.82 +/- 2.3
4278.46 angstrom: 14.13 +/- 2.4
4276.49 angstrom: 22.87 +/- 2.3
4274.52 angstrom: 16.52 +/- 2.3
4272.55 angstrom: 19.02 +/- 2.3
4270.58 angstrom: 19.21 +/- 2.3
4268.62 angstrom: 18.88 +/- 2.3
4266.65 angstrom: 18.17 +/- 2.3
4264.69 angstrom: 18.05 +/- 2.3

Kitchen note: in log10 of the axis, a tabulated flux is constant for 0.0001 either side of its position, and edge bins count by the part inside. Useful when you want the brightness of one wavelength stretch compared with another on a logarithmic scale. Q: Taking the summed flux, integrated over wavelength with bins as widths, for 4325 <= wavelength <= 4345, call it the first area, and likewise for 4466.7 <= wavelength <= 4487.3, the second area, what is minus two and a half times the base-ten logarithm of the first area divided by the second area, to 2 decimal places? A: -0.05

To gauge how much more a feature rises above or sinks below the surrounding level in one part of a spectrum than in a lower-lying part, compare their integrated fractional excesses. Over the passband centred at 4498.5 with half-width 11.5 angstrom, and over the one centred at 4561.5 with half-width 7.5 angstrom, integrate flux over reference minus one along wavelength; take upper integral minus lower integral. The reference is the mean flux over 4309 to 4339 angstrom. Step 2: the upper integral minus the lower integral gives 2.1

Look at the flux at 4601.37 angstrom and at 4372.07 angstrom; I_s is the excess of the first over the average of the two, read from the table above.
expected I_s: 2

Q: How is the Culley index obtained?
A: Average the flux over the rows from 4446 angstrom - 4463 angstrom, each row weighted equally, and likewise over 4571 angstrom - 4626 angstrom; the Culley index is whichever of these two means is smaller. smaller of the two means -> 18.3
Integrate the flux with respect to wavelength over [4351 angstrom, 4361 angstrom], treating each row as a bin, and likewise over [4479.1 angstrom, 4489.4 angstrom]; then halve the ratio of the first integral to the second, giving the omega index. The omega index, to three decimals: 0.576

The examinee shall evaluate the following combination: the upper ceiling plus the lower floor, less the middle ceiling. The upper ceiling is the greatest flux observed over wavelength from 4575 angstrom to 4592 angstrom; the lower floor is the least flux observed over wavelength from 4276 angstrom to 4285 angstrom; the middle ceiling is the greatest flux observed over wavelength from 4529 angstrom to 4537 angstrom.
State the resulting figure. 15.9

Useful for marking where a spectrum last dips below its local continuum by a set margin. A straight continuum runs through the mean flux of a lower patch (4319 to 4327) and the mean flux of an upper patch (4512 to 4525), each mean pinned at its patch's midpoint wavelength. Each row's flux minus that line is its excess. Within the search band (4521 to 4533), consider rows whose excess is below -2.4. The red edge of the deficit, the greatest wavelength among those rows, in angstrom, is 4523.63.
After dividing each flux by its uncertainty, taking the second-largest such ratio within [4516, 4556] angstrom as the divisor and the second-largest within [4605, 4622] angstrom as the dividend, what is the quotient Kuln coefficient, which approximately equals 0.96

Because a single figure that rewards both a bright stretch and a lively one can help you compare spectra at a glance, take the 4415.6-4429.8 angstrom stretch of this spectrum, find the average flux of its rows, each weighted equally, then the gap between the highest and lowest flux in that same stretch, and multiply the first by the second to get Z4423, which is 101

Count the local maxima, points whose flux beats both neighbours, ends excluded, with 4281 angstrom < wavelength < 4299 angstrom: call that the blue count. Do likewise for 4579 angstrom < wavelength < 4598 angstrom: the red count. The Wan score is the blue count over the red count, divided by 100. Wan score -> 0.010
